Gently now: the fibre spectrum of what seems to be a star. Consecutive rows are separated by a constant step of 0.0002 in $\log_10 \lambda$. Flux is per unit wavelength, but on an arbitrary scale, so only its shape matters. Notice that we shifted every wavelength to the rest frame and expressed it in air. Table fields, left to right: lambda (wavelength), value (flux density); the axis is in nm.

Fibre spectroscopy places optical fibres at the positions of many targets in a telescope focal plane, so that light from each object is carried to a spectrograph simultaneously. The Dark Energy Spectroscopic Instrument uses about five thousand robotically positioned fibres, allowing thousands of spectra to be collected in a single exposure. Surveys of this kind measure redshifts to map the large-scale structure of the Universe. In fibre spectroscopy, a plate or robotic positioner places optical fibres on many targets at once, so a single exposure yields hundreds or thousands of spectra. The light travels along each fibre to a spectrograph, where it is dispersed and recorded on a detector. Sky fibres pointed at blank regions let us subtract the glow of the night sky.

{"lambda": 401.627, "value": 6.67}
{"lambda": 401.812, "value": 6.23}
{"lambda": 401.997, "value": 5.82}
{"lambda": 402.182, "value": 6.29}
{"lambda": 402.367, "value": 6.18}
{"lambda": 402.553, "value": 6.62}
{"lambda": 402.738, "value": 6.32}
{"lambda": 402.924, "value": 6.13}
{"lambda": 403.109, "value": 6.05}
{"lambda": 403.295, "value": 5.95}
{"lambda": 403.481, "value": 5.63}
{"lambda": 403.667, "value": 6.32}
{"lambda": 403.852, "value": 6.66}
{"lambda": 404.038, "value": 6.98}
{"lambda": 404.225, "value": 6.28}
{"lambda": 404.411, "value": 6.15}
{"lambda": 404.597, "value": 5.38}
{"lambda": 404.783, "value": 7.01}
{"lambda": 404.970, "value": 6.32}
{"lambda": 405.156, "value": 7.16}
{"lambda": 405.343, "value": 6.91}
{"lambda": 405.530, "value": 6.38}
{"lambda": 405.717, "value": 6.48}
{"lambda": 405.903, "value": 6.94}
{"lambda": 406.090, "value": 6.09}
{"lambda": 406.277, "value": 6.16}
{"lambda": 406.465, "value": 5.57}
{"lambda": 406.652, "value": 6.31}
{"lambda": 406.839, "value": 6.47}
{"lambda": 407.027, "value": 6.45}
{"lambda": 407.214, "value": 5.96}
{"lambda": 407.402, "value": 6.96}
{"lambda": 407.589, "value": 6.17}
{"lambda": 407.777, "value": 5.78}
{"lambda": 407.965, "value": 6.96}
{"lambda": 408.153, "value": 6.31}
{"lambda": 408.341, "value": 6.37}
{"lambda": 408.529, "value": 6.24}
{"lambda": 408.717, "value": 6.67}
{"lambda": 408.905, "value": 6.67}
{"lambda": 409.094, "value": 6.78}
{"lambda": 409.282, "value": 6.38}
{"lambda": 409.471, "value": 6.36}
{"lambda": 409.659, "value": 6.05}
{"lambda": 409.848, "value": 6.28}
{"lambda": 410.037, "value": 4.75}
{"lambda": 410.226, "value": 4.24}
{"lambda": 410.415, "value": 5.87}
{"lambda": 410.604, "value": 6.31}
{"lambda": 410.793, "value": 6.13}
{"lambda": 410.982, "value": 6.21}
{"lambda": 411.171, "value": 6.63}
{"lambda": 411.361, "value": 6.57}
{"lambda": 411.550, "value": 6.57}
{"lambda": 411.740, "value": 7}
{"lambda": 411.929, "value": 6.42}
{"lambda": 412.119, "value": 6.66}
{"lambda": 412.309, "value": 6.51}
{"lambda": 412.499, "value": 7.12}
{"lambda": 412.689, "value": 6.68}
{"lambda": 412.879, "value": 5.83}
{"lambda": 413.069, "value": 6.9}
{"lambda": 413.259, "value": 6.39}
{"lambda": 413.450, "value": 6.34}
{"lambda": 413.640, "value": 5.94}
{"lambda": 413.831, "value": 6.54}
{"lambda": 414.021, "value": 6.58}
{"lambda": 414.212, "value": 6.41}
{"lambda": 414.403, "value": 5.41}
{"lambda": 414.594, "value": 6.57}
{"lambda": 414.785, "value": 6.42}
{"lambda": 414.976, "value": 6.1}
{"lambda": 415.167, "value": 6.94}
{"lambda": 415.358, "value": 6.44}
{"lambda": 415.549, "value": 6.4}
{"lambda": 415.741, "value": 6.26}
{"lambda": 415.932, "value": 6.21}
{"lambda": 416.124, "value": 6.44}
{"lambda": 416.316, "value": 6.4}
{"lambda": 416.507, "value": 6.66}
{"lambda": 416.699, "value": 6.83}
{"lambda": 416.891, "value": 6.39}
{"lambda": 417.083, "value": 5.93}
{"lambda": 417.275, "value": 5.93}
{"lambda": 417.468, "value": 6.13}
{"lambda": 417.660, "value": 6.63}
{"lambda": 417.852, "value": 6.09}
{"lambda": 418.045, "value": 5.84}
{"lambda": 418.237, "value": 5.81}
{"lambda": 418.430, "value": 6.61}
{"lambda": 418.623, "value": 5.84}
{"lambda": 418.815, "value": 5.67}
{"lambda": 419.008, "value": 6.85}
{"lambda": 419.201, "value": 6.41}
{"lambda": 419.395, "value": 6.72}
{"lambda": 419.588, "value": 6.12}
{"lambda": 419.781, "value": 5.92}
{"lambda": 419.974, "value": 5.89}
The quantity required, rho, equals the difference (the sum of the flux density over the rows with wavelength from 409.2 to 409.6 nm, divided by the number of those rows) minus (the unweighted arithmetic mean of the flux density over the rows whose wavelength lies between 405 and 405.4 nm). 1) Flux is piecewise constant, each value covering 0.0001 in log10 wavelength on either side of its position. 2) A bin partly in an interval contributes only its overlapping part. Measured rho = -0.7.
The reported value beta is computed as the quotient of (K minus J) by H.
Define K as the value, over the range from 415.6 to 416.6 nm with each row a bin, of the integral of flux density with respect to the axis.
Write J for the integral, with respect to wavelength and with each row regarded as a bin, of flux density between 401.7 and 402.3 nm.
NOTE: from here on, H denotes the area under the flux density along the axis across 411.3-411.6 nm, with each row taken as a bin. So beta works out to 1.4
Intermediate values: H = 2.0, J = 4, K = 6.4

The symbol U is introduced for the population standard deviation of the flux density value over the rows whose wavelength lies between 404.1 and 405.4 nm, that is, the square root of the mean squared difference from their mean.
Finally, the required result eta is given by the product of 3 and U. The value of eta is 1.7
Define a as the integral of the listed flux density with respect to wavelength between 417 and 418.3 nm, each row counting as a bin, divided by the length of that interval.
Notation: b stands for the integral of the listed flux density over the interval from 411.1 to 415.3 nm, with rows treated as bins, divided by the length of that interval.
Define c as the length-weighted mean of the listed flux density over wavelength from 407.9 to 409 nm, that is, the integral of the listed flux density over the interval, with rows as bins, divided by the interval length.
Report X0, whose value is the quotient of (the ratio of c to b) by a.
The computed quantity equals 0.166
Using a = 6.1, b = 6.48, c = 6.52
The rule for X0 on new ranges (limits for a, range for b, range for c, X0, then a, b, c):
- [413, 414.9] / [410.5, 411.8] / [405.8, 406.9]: 0.153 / 6.3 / 6.47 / 6.26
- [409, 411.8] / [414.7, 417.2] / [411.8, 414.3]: 0.165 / 6.1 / 6.41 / 6.49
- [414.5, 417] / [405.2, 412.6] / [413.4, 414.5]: 0.151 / 6.5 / 6.33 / 6.20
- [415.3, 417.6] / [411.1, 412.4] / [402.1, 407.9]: 0.151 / 6.3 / 6.62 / 6.33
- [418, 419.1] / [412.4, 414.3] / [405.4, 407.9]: 0.159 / 6.1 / 6.47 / 6.30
